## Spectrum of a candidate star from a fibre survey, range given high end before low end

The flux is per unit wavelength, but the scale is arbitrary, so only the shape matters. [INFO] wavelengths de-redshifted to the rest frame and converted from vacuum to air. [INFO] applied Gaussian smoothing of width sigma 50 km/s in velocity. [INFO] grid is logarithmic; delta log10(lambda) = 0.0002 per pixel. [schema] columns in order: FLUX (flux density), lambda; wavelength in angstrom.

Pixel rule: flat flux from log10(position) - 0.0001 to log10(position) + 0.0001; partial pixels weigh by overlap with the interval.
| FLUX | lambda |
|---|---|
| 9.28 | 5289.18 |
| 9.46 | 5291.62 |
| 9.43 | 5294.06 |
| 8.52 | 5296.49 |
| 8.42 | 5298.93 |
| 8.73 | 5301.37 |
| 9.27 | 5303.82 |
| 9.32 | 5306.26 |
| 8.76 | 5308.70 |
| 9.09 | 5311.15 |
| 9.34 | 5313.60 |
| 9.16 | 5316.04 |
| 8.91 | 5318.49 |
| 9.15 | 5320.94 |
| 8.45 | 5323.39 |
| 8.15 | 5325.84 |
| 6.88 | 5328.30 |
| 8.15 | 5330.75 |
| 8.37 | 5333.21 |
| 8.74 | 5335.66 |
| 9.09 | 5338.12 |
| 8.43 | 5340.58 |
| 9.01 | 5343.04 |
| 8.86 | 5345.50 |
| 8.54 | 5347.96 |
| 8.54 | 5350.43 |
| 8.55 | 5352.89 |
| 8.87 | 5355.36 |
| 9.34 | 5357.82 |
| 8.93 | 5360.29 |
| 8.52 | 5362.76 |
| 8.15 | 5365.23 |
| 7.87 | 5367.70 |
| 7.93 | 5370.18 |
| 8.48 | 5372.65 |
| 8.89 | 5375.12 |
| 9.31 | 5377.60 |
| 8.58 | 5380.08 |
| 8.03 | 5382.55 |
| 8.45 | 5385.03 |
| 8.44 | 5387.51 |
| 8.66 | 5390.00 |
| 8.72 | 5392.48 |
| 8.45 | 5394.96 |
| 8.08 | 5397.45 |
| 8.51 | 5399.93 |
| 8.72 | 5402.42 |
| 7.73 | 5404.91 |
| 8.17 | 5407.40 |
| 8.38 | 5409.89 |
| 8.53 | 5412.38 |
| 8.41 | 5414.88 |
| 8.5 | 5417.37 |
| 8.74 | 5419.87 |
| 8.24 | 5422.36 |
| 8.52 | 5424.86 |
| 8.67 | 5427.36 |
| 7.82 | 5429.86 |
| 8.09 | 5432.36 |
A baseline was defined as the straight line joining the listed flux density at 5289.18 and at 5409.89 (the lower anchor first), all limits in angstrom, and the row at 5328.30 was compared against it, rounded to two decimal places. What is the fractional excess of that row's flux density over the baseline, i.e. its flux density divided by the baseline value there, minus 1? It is -0.23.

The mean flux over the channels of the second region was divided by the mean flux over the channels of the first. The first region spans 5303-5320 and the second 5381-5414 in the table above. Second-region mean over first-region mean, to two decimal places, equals 0.92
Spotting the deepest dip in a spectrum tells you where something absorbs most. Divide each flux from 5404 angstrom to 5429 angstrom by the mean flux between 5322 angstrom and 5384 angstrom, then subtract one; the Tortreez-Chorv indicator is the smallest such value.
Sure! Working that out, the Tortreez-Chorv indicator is -0.09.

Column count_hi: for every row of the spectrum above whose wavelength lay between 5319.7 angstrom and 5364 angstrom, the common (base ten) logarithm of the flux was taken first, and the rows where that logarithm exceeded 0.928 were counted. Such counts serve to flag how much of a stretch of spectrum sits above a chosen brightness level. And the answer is 12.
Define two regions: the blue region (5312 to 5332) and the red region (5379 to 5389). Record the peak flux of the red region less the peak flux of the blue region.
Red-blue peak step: -0.8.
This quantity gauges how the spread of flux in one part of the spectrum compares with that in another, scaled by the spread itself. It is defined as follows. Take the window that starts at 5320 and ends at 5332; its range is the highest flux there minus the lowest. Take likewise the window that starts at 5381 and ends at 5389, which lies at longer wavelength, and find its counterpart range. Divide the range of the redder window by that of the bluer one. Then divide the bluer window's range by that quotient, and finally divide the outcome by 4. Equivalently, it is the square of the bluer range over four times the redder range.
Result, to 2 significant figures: 3.1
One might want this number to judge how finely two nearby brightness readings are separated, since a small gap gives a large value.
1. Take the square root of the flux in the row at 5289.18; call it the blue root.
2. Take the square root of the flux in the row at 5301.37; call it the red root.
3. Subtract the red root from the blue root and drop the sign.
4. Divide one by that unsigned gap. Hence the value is 11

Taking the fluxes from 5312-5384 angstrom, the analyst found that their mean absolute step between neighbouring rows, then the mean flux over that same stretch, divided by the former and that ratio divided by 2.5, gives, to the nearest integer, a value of 8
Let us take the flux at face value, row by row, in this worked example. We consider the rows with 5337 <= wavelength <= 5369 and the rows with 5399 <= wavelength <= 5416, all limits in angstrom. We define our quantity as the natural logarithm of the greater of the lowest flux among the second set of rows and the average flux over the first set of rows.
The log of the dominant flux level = 2.16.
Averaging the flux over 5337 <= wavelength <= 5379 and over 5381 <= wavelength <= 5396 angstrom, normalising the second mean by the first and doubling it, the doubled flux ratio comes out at 1.95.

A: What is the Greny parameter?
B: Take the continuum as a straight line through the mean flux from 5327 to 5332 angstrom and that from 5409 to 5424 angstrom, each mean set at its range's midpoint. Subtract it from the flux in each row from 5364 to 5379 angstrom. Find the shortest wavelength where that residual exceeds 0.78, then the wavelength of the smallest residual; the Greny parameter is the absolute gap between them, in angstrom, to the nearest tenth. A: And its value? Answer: 7.4 angstrom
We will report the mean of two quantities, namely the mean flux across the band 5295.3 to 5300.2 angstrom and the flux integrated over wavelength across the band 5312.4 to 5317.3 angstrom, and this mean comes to 26.9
